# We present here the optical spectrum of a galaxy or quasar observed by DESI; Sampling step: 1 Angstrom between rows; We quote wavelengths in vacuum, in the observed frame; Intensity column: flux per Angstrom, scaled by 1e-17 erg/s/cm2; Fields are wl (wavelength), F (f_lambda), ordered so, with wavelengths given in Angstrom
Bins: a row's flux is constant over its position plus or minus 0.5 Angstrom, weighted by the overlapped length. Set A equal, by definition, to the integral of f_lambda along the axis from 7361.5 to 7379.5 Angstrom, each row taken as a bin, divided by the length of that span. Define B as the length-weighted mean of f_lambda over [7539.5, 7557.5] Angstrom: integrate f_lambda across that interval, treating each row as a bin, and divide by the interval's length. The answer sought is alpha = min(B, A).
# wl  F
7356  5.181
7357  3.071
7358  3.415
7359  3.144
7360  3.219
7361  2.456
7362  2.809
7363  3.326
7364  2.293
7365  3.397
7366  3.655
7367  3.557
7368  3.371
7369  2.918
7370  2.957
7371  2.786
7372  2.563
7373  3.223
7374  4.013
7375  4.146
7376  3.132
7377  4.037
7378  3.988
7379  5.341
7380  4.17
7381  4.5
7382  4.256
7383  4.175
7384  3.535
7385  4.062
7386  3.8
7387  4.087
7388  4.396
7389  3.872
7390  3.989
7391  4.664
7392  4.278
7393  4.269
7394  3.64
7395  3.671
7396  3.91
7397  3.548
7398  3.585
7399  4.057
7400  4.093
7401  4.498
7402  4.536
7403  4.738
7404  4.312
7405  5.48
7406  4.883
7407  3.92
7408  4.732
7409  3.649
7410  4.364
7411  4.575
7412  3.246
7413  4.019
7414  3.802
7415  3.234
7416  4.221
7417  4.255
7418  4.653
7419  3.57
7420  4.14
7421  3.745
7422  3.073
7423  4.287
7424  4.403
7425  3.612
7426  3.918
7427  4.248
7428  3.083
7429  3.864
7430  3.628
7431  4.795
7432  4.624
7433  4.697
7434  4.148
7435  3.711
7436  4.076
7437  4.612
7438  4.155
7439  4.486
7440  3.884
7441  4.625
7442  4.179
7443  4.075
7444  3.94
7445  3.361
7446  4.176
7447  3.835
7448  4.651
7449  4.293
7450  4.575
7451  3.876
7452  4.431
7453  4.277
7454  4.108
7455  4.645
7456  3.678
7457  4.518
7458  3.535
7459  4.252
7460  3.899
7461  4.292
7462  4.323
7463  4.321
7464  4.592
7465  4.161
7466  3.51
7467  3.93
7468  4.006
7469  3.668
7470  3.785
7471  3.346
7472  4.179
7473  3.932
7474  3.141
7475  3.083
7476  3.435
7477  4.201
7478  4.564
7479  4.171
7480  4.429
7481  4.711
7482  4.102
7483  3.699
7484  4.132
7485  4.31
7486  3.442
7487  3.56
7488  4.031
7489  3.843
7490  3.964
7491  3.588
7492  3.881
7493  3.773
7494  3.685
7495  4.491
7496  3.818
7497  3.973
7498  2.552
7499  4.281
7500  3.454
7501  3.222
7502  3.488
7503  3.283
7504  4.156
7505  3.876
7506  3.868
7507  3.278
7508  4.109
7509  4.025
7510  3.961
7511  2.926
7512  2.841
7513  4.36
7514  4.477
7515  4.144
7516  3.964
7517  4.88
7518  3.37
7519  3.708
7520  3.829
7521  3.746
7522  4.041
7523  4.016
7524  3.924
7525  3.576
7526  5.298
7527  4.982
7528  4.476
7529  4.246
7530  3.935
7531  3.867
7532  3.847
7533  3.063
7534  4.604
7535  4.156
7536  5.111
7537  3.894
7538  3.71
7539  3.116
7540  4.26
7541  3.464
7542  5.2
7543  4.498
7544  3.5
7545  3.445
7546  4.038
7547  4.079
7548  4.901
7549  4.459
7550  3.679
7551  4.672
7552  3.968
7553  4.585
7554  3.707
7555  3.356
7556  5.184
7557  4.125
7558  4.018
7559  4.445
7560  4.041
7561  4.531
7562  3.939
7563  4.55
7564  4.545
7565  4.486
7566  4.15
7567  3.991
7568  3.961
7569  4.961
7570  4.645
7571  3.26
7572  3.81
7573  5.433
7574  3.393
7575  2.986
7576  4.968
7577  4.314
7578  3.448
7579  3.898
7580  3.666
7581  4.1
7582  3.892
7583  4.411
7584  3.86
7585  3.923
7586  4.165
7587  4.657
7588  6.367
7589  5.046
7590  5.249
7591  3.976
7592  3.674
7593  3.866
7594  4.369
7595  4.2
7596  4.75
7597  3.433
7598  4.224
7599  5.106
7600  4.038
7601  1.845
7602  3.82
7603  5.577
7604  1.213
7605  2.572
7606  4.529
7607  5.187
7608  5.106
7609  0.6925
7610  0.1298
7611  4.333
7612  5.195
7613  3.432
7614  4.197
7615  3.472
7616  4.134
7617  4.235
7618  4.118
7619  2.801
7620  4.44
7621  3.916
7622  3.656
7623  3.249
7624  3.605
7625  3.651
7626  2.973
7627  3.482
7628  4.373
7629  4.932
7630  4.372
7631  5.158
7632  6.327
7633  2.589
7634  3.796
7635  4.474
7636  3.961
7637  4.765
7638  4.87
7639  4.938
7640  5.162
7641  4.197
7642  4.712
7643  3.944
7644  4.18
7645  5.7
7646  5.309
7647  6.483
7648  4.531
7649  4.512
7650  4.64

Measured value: 3.4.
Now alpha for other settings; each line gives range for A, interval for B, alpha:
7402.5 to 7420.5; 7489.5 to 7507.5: 3.7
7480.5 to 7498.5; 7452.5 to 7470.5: 3.9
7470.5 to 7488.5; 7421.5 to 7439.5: 3.9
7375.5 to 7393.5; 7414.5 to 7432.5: 4.0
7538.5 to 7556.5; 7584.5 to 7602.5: 4.1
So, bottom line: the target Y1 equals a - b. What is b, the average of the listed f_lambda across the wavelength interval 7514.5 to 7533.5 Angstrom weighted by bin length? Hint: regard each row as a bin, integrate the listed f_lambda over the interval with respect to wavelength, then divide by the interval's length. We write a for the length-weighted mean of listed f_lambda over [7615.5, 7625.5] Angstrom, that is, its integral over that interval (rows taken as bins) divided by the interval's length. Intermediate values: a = 3.8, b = 4.05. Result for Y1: -0.27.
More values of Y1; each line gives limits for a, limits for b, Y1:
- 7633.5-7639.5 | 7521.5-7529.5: 0.15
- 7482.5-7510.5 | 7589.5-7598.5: -0.42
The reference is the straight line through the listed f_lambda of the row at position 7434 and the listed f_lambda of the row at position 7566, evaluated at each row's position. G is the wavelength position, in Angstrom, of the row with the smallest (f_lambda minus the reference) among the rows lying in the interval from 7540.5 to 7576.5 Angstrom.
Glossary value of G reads 7575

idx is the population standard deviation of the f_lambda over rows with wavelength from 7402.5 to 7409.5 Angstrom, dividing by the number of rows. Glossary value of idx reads 0.57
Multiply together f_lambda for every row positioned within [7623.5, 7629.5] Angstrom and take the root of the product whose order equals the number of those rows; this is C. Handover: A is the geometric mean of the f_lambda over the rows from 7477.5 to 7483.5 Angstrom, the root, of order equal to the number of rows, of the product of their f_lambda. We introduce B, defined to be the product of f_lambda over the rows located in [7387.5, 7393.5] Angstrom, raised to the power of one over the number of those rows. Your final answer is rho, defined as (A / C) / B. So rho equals 0.266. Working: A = 4.3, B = 4.2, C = 3.78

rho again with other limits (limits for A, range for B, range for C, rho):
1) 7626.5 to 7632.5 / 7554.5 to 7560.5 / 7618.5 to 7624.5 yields 0.316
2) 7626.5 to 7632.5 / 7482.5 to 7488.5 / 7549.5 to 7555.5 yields 0.308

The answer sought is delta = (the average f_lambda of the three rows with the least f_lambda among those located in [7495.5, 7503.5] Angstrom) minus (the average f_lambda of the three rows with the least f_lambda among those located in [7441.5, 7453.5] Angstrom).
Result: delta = -0.7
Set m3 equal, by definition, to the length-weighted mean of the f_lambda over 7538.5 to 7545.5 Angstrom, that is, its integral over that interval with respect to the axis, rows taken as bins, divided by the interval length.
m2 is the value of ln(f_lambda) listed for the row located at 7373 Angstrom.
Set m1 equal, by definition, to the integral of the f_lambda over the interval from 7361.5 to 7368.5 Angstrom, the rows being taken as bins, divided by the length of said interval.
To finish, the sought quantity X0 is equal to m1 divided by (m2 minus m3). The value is -1.16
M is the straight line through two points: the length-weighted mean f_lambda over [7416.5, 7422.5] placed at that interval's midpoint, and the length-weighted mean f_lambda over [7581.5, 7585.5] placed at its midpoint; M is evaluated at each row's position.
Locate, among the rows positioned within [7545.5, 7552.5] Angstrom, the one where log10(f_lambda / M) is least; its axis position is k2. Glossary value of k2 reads 7550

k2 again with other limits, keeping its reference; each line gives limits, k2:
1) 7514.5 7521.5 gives 7518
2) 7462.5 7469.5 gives 7466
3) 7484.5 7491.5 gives 7486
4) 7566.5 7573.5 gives 7571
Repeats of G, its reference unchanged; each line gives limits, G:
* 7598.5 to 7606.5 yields 7604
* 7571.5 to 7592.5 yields 7575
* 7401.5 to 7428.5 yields 7422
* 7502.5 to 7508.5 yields 7507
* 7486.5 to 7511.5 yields 7498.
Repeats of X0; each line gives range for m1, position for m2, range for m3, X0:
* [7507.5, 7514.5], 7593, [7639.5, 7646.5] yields -1.12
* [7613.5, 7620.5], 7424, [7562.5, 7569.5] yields -1.35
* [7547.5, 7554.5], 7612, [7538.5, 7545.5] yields -1.88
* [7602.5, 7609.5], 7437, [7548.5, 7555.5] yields -1.40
